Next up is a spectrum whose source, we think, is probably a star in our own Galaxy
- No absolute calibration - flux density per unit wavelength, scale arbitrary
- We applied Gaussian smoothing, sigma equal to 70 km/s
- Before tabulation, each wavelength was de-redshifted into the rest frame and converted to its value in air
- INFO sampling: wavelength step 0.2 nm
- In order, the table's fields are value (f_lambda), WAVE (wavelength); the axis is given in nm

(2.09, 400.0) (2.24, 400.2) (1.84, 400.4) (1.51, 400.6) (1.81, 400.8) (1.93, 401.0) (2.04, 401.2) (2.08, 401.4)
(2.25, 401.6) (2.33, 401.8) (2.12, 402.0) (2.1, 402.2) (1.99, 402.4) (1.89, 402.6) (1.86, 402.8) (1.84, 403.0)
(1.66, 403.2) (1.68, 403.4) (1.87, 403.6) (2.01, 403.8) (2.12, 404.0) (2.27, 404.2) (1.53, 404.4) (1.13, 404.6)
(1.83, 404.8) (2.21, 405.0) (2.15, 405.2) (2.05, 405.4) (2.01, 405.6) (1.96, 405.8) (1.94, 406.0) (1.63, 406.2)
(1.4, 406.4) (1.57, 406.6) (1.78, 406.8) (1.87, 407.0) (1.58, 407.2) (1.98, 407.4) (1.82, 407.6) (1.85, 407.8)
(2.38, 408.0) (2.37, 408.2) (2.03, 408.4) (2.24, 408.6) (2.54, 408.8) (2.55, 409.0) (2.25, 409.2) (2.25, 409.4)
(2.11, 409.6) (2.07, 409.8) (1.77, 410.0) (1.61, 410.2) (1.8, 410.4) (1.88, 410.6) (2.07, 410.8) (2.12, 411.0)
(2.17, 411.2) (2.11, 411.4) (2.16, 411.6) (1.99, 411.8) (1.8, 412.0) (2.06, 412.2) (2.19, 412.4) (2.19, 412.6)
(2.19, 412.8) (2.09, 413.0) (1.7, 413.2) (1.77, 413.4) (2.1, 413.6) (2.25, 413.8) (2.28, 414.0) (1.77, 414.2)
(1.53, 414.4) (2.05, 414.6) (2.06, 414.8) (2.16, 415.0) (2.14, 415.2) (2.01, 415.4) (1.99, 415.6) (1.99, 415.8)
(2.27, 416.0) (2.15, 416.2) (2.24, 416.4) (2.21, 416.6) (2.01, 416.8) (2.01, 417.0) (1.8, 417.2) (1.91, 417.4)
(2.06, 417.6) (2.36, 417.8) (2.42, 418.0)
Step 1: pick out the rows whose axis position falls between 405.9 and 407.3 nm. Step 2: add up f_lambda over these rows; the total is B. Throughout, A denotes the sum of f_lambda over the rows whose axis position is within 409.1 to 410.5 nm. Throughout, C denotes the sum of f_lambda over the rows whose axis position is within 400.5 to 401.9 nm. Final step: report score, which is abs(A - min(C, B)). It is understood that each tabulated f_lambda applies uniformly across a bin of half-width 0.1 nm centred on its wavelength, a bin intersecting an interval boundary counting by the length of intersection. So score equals 2.1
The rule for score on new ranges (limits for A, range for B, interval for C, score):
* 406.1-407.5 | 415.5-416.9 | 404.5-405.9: 1.5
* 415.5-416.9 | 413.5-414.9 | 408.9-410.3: 0.8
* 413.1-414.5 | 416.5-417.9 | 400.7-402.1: 1.0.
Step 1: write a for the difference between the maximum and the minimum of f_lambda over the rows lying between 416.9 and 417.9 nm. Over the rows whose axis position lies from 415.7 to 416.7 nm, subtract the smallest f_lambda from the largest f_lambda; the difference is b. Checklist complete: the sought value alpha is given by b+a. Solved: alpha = 0.8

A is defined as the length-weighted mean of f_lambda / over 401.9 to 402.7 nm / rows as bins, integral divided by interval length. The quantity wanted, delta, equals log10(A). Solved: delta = 0.31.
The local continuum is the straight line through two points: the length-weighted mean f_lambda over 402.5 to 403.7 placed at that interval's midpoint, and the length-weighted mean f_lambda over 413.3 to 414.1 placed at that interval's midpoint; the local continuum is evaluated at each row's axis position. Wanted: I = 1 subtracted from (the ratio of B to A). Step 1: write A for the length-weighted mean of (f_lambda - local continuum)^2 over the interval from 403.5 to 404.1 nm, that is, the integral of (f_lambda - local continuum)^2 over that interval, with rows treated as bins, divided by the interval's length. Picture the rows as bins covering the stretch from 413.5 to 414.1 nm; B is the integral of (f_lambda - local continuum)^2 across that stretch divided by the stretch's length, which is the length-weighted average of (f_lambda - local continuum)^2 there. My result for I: -0.6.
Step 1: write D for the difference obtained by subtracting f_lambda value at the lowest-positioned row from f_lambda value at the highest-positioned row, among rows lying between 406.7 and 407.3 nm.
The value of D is -0.2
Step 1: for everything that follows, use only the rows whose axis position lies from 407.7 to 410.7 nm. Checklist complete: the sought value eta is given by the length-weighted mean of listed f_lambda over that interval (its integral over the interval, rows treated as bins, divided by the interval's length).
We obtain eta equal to 2.11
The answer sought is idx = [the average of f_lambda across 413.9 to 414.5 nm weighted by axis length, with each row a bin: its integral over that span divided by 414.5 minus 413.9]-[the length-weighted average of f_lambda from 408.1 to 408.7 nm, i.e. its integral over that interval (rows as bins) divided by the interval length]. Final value -0.4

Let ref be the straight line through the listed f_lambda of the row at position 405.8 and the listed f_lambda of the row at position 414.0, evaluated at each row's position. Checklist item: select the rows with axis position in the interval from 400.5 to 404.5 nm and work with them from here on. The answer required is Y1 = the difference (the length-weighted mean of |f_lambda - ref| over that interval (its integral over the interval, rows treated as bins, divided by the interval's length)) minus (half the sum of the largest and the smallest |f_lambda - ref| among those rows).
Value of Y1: -0.05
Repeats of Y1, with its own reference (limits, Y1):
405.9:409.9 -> -0.06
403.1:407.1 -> -0.15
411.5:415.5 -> -0.15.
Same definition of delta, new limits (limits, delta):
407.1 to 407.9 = 0.26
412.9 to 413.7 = 0.28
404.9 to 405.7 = 0.32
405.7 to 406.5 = 0.24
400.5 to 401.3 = 0.26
